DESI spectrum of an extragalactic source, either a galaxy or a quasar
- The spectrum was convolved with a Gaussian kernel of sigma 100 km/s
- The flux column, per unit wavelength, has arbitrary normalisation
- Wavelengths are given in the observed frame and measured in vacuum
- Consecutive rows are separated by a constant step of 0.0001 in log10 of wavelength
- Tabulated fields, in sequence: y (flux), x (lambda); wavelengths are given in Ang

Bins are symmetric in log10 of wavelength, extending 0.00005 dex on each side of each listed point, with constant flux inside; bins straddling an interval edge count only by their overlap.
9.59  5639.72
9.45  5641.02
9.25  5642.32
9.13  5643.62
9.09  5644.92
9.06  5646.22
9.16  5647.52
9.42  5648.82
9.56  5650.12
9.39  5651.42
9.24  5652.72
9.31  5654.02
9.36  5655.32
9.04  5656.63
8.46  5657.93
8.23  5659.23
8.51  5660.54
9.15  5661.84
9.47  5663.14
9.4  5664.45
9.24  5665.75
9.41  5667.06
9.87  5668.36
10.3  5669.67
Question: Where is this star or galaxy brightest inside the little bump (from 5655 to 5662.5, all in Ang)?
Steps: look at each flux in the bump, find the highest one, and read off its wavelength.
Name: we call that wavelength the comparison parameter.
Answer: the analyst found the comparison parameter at 5655.32 Ang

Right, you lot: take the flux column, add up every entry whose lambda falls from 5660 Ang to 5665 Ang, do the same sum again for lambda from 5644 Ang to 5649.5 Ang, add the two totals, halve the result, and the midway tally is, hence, 36.6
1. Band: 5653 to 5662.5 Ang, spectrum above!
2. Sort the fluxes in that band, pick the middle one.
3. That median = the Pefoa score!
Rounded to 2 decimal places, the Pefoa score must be 9.04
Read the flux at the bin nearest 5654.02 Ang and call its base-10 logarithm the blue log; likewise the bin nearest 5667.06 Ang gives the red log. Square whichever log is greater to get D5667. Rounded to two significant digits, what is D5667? 0.95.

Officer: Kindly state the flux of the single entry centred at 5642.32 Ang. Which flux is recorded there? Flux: 9.25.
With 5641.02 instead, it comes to 9.45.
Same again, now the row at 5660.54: 8.51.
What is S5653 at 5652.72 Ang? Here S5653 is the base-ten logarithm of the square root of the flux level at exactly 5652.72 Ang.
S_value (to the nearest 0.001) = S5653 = 0.483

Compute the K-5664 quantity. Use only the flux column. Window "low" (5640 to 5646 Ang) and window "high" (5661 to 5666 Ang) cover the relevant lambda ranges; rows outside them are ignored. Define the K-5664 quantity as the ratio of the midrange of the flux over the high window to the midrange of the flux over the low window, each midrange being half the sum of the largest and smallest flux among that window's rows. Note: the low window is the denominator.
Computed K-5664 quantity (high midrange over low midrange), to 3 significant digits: 1.00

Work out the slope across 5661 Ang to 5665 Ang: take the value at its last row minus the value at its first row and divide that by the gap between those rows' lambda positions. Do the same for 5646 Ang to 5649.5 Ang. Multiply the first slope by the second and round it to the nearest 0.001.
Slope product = 0.013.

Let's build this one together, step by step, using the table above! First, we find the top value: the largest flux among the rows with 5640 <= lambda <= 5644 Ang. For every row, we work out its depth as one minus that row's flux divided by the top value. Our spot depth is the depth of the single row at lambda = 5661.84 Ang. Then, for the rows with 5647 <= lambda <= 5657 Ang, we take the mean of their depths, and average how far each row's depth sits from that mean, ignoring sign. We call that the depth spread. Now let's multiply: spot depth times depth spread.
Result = 0.0004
